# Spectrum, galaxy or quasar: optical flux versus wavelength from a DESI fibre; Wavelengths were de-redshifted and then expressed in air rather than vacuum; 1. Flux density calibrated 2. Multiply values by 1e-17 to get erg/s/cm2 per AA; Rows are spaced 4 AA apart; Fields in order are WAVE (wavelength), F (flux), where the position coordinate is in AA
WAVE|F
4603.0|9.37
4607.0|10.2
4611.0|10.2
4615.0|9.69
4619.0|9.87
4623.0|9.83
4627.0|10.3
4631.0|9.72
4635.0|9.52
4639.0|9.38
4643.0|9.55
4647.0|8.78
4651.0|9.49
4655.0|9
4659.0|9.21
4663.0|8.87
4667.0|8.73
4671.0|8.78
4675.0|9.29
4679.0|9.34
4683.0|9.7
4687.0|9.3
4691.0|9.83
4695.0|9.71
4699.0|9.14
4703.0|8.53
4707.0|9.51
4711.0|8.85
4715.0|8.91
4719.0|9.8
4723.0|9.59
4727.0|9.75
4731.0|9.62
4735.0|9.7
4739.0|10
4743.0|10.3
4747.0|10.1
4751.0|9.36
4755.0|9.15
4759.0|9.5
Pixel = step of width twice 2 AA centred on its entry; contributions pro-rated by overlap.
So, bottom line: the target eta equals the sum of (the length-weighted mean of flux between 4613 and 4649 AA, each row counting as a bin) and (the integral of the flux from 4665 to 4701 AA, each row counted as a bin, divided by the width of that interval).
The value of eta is 18.9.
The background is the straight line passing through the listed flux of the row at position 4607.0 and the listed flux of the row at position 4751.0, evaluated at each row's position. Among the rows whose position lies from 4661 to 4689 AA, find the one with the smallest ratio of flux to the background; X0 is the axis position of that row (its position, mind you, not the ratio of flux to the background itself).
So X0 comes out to 4667.0 AA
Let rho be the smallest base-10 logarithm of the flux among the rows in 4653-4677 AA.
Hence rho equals 0.941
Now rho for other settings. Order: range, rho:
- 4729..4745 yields 0.983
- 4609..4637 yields 0.979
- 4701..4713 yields 0.931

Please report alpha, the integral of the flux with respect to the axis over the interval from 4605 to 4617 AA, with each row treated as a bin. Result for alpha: 120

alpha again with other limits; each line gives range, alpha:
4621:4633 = 119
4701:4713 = 108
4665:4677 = 107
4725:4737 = 116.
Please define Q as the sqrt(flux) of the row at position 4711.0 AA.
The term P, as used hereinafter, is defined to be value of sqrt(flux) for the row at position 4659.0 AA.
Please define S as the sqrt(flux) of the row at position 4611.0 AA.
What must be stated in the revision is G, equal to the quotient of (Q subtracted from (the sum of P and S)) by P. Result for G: 1.07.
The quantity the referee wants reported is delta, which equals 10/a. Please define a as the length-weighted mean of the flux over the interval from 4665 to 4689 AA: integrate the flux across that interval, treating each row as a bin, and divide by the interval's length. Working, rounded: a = 9.2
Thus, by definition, 1.088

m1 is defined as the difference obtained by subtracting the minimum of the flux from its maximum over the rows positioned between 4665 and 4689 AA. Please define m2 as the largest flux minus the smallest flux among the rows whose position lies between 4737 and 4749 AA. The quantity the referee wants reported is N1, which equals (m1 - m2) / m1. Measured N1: 0.7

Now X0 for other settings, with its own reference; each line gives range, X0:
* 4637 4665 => 4647.0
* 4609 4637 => 4635.0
